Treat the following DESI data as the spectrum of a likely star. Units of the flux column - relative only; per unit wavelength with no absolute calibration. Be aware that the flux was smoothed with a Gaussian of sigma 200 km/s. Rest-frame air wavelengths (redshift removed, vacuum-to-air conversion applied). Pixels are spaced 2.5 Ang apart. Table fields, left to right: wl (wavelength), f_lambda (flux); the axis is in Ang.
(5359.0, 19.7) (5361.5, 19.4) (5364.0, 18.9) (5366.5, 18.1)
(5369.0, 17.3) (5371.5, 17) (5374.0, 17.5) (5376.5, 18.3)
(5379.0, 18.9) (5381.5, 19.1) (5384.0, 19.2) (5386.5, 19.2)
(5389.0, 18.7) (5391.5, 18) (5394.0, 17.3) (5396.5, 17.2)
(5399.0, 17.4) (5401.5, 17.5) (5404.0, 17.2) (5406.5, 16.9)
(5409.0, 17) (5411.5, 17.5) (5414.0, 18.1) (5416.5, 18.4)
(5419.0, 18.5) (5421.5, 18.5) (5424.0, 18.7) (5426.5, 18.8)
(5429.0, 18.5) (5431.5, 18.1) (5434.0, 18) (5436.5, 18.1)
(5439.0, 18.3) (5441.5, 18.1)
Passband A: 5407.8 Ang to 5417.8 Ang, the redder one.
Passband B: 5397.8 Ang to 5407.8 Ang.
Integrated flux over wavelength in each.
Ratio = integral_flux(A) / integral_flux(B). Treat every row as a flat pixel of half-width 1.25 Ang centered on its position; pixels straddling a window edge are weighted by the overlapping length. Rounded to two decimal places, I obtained 1.03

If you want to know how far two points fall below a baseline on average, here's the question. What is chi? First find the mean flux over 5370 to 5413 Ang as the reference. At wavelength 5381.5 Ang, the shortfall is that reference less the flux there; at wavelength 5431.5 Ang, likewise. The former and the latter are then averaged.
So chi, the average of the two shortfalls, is -0.7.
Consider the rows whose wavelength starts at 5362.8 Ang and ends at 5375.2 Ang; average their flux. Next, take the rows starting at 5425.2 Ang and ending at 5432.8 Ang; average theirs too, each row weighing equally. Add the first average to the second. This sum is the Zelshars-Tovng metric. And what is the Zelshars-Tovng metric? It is 36.2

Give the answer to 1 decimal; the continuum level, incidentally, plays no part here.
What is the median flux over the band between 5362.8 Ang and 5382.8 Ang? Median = 18.2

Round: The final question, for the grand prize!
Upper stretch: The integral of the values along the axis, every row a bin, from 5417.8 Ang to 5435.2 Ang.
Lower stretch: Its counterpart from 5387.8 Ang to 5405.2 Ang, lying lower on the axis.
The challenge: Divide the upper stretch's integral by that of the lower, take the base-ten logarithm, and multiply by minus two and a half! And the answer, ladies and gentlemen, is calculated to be -0.050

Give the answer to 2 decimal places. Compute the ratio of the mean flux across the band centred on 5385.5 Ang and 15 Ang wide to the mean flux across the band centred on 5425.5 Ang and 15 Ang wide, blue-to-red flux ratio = 1.02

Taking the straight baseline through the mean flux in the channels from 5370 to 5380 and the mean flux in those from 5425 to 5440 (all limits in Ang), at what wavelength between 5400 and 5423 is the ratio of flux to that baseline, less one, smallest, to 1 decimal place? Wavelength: 5406.5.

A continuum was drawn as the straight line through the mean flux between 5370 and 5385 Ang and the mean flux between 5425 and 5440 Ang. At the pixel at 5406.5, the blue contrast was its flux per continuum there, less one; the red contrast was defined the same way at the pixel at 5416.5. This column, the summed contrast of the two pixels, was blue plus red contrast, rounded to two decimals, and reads -0.07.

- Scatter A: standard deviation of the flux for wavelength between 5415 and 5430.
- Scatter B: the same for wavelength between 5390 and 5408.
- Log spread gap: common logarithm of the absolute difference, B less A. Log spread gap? -0.7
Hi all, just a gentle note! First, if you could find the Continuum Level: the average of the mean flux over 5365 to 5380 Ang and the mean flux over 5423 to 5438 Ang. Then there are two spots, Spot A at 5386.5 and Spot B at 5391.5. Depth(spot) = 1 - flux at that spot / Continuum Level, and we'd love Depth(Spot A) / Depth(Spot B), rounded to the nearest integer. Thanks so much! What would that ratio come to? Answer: -10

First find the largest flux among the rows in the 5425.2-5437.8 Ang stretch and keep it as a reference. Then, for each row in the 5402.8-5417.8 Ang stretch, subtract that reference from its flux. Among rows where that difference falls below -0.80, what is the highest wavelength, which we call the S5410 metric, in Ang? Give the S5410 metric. 5411.5 Ang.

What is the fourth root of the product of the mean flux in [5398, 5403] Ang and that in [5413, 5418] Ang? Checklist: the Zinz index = 4.22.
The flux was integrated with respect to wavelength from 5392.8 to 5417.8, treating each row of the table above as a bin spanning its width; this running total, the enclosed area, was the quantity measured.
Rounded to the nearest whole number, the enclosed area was 436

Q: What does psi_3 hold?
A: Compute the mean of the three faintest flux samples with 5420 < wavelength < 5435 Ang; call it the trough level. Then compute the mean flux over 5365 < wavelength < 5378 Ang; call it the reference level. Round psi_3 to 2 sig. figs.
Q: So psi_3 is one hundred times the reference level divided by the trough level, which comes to 97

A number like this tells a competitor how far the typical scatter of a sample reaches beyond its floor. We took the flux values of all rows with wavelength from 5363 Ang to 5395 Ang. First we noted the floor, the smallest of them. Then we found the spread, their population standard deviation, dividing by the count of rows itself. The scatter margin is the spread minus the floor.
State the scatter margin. -16.2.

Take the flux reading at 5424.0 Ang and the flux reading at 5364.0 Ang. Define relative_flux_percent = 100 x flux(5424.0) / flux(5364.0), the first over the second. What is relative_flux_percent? 99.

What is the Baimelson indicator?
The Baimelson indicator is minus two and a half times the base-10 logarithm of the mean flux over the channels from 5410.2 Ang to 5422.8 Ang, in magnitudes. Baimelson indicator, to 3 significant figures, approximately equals -3.15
